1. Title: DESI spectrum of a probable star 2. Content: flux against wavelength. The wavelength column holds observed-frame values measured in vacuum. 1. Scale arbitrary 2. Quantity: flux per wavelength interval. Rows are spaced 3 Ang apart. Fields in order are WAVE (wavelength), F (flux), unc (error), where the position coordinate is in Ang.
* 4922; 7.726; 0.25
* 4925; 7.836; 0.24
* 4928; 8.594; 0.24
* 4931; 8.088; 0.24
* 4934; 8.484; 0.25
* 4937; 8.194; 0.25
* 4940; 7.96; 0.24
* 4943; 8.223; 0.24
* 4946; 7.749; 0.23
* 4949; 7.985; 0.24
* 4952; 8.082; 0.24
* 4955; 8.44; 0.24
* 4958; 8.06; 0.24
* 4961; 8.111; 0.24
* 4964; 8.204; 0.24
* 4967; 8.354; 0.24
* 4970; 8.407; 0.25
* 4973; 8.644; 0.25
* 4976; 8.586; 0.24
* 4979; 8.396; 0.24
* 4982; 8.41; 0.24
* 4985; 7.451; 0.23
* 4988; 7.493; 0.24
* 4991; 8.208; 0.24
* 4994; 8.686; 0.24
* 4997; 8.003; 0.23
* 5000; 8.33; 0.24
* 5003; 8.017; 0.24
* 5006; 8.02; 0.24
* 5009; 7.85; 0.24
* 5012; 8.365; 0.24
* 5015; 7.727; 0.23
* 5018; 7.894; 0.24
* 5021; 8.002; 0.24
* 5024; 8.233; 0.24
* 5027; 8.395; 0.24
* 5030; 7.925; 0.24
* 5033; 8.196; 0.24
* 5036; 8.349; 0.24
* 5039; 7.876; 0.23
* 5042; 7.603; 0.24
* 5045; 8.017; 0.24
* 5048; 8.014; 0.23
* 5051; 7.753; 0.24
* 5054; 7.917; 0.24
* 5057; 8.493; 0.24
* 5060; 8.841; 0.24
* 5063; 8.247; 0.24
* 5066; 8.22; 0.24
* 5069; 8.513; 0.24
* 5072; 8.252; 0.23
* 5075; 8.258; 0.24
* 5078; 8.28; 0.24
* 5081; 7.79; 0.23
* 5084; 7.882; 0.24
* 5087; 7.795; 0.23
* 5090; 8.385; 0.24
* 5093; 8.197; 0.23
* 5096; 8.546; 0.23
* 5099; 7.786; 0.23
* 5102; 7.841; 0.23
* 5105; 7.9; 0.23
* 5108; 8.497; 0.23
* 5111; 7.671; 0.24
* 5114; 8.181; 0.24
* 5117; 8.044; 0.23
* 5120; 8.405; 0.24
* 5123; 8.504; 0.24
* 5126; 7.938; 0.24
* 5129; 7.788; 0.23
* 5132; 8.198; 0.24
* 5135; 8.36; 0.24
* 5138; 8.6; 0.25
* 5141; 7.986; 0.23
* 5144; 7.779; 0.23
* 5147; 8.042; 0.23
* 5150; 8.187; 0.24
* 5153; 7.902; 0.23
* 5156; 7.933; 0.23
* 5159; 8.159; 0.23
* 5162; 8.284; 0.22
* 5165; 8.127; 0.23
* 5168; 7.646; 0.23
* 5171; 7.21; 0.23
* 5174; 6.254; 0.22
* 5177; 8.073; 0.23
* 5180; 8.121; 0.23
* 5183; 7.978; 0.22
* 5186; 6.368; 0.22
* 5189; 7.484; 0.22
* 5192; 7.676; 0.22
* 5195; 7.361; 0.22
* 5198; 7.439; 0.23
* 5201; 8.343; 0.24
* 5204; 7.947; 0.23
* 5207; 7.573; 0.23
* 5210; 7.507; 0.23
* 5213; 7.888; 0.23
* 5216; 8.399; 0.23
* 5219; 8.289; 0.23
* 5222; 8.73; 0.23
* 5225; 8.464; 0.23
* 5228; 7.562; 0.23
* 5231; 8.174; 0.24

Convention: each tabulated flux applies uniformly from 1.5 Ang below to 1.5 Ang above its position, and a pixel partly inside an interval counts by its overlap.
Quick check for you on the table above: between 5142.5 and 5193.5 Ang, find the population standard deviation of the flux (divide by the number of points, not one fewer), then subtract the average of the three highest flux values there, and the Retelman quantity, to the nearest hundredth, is -7.63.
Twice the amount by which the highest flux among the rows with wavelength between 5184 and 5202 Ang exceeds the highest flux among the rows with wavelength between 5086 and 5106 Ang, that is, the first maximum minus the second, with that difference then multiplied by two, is -0.41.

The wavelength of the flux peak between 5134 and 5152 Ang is 5138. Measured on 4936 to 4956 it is 4955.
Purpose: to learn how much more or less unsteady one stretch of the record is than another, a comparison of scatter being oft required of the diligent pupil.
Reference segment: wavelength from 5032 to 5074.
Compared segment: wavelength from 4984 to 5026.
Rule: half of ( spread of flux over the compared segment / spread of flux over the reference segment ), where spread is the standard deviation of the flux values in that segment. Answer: 0.51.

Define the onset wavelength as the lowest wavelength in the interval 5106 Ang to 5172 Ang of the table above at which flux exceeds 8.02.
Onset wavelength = 5108 Ang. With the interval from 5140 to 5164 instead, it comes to 5147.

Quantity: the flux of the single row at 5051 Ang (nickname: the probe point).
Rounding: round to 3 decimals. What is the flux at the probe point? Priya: 7.753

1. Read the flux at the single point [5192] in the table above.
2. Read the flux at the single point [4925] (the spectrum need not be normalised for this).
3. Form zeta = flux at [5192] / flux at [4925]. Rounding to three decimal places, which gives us 0.980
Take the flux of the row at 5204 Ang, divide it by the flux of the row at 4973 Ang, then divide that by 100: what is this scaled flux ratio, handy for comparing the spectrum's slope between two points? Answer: 0.0092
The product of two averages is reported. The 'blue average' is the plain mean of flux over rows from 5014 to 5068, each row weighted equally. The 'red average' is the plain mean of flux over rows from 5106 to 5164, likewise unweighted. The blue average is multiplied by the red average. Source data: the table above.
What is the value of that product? 65.8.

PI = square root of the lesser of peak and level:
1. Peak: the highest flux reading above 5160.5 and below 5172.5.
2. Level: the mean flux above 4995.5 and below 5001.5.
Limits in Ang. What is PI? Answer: 2.86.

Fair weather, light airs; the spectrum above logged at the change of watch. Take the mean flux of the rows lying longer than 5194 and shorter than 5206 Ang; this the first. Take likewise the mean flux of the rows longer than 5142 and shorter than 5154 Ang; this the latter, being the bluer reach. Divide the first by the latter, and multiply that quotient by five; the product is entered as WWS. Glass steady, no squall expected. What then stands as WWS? 4.87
